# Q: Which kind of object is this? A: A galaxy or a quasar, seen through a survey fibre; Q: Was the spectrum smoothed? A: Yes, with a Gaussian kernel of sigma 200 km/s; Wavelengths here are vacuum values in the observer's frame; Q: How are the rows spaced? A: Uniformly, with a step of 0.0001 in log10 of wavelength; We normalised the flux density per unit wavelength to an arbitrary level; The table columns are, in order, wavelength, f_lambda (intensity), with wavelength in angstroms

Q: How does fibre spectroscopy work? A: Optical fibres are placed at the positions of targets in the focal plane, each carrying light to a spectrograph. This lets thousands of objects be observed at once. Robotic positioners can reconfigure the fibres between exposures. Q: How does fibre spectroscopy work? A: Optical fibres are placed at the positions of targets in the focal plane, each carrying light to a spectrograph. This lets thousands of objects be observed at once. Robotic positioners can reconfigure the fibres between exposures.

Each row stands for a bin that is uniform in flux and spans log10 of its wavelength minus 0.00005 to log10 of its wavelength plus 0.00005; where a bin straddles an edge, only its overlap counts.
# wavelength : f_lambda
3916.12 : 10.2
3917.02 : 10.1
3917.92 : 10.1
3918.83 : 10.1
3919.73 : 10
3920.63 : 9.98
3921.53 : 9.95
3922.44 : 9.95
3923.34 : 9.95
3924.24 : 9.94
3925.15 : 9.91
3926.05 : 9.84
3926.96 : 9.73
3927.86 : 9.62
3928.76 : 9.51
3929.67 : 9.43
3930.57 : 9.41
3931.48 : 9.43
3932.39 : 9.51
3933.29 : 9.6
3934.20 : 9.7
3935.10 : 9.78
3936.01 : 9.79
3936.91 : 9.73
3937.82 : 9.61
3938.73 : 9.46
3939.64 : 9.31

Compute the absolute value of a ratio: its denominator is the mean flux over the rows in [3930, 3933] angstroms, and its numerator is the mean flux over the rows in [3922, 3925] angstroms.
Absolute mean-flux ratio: 1.05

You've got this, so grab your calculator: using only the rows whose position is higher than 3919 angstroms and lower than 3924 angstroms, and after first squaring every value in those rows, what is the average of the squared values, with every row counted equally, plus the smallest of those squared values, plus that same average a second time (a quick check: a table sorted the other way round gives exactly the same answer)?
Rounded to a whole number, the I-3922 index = 298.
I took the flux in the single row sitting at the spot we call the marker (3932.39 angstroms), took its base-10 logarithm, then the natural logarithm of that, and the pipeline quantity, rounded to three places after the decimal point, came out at -0.022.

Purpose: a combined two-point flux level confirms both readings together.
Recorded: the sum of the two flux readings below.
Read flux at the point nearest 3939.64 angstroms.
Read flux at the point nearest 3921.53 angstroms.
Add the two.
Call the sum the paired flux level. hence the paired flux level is 19.3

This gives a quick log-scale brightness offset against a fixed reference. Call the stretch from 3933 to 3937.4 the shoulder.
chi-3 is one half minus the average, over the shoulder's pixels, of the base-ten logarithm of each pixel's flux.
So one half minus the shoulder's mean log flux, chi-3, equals -0.488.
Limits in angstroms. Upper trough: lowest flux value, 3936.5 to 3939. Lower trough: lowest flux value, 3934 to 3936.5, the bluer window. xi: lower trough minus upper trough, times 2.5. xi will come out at 0.60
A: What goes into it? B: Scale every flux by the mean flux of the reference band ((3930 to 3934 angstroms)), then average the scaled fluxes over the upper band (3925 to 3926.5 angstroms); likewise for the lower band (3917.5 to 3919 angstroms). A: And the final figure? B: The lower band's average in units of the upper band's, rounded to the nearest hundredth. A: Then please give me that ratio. 1.02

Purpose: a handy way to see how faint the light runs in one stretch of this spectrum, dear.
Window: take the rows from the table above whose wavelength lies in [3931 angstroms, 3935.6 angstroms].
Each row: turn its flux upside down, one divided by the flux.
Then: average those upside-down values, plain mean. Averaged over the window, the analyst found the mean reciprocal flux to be 0.104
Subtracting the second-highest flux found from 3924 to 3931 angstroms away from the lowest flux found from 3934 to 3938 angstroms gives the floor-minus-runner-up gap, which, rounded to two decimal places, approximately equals -0.30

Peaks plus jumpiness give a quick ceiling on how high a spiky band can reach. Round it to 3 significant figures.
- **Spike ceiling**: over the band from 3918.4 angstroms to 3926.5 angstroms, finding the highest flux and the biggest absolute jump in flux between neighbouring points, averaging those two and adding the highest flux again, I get 15.2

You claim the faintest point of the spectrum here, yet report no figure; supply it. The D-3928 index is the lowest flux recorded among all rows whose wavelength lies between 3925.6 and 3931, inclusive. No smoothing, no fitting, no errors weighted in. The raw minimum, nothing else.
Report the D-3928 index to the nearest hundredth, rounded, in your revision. 9.41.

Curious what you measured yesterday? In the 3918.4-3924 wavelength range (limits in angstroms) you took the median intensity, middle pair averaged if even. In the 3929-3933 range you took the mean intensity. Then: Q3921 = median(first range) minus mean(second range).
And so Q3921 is 0.52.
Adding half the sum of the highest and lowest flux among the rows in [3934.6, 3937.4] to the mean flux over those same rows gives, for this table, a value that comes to 19.5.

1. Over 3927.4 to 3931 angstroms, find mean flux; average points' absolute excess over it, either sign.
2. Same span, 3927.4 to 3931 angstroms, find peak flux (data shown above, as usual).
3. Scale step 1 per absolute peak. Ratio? 0.0075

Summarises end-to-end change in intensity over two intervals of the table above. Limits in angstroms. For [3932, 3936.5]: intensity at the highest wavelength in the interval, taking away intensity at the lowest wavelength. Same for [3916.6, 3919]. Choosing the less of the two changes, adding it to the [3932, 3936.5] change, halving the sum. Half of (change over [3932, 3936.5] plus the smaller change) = 0.14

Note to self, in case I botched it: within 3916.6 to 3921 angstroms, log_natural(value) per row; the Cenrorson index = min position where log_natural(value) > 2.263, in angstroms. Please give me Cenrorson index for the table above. 3917.02 angstroms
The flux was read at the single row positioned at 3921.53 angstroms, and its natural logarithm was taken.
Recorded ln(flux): 2.30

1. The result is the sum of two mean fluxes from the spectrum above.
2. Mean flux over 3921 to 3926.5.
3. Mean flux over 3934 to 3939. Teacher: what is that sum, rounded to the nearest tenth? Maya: 19.6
